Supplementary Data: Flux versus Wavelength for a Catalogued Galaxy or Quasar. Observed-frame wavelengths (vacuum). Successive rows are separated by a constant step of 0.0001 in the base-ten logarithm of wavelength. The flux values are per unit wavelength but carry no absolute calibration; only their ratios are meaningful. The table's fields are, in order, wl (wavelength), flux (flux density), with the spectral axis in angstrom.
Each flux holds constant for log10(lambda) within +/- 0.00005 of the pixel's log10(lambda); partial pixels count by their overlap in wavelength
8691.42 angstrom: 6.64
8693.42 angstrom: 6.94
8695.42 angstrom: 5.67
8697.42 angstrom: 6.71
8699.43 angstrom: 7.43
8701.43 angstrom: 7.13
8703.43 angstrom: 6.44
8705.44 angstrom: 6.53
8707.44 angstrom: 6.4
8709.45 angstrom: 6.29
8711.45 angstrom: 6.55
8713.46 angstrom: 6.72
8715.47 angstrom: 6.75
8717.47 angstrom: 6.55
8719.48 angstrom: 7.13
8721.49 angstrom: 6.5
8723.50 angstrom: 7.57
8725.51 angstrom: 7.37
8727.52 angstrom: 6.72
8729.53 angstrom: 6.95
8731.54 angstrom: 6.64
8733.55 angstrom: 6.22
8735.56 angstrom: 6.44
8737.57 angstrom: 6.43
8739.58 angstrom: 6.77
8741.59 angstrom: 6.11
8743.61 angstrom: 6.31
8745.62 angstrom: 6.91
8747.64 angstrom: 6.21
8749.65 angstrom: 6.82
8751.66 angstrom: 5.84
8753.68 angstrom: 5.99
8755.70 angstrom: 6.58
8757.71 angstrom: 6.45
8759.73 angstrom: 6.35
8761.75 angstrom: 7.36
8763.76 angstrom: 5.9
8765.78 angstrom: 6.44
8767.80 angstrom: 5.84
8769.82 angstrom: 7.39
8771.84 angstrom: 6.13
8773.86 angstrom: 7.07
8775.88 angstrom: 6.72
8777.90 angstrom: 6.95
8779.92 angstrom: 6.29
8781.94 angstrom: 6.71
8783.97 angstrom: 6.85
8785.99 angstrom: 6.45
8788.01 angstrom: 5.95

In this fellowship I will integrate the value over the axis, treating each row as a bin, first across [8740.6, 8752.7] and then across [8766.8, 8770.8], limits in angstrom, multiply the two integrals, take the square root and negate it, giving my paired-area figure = -45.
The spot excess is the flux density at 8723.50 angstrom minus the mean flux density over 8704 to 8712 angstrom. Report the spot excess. 1.1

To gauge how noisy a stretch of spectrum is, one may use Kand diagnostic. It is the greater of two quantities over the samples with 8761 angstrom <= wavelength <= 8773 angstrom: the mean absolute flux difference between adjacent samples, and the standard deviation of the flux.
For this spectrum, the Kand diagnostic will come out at 1.1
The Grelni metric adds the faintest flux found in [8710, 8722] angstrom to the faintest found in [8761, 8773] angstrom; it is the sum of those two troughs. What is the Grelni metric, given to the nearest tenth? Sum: 12.3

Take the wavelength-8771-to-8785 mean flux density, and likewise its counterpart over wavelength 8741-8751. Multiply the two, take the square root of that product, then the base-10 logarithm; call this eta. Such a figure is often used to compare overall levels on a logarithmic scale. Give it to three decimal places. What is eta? 0.818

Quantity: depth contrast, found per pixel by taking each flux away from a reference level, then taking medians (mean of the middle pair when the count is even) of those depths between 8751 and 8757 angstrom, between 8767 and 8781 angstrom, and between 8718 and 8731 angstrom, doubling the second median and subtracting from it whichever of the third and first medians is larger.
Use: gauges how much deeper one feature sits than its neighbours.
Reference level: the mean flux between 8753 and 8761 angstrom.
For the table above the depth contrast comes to -1.1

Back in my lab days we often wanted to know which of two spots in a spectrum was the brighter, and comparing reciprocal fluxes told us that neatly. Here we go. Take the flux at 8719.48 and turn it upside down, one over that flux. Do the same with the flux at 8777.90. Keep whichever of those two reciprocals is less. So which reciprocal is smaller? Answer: 0.140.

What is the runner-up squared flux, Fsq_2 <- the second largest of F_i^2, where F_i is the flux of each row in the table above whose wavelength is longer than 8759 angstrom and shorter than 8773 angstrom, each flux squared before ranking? 54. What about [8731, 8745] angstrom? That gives 44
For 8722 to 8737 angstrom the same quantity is 54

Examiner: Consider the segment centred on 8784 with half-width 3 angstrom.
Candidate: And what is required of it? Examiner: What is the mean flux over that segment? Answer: 6.67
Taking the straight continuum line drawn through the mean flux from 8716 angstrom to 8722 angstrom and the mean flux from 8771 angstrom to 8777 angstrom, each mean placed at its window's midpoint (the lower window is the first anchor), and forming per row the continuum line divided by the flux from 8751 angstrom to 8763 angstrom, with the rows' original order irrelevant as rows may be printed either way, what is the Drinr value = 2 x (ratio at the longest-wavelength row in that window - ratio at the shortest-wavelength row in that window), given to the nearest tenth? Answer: -0.5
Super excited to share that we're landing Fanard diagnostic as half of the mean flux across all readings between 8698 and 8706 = 3.44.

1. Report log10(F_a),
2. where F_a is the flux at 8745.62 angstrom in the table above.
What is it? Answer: 0.84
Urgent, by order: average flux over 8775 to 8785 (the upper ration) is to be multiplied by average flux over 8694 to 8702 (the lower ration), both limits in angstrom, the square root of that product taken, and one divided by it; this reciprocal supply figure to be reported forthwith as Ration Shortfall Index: 0.149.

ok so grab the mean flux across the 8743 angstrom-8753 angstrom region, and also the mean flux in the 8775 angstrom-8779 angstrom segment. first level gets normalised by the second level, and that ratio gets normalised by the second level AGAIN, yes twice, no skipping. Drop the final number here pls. 0.137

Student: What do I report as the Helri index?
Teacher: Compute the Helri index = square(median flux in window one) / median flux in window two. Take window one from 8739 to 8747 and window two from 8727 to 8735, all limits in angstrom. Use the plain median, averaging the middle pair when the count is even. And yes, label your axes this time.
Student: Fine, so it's 6.4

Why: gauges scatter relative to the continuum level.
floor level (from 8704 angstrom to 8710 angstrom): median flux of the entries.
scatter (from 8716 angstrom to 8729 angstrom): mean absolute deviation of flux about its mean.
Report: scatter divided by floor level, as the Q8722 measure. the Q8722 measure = 0.060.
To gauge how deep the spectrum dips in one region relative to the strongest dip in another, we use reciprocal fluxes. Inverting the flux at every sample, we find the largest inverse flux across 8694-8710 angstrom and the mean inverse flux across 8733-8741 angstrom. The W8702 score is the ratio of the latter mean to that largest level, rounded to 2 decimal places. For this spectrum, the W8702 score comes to 0.88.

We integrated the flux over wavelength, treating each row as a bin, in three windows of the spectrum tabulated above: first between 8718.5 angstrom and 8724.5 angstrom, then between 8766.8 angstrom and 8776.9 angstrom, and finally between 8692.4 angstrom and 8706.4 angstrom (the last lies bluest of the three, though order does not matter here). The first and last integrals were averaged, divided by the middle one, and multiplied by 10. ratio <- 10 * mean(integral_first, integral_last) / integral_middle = 10.2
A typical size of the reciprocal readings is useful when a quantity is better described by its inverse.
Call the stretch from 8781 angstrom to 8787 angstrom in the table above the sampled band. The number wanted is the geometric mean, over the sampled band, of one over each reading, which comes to 0.150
